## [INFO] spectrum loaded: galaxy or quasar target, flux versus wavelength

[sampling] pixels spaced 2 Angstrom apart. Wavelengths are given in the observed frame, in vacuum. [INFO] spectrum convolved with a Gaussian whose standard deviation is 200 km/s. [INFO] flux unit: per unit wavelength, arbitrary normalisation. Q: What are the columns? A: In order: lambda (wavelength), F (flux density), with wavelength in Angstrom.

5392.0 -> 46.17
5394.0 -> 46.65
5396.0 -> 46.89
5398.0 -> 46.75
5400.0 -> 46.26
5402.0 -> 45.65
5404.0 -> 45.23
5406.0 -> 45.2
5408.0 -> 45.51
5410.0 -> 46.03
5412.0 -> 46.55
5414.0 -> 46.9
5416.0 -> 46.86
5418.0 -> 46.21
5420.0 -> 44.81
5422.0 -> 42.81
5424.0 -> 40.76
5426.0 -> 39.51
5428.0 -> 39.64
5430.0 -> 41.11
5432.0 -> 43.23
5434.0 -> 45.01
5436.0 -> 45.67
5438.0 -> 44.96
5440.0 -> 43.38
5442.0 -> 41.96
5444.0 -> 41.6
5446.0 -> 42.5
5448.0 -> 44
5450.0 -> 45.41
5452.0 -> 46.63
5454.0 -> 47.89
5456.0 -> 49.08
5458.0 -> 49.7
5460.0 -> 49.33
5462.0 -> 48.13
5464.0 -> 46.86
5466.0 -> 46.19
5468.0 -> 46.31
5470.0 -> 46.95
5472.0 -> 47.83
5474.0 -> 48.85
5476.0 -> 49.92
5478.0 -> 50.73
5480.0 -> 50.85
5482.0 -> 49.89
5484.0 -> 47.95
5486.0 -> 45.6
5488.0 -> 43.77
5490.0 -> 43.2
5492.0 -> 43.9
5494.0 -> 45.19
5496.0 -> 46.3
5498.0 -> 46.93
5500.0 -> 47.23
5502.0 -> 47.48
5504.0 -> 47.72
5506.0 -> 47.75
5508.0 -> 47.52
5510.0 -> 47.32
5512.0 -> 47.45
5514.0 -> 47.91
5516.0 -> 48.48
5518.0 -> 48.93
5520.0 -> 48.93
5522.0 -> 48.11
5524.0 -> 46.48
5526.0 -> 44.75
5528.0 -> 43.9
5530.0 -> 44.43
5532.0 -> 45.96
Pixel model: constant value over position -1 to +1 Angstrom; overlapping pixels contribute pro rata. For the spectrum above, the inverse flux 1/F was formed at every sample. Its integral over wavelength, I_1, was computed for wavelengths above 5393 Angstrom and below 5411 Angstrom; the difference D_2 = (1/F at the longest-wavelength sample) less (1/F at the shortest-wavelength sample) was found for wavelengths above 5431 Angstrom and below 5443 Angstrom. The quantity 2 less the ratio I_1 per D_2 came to -557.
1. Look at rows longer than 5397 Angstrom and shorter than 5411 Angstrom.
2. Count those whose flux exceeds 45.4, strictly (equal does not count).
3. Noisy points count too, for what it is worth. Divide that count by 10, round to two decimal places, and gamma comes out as 0.50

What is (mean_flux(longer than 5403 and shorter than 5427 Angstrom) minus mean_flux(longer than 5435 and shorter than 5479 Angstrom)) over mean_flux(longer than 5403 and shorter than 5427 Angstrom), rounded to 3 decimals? -0.041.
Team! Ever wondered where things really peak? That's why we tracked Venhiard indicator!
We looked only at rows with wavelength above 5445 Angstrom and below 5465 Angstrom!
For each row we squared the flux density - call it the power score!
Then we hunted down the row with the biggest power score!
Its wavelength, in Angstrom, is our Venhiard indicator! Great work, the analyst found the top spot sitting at 5458.0 Angstrom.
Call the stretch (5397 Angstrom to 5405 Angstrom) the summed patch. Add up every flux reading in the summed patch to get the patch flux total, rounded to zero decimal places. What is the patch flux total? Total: 184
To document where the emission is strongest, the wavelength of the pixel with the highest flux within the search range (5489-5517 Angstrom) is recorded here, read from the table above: 5516.0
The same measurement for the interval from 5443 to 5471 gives 5458.0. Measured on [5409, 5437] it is 5414.0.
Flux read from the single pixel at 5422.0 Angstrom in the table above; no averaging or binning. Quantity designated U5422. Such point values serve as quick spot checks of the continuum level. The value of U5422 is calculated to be 42.81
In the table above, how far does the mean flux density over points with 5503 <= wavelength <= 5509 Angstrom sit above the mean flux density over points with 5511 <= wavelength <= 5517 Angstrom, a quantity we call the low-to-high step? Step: -0.3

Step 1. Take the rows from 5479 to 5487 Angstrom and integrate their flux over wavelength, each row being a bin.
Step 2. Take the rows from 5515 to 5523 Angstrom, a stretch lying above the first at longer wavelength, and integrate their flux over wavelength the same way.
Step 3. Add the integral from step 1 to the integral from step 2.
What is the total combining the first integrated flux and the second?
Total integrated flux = 777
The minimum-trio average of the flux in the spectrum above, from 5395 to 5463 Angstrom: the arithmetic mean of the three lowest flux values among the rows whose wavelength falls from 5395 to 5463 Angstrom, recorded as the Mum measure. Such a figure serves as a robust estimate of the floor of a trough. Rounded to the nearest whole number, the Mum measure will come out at 40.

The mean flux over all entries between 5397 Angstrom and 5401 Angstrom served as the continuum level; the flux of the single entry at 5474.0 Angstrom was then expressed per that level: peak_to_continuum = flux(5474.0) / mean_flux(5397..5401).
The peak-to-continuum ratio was 1.05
